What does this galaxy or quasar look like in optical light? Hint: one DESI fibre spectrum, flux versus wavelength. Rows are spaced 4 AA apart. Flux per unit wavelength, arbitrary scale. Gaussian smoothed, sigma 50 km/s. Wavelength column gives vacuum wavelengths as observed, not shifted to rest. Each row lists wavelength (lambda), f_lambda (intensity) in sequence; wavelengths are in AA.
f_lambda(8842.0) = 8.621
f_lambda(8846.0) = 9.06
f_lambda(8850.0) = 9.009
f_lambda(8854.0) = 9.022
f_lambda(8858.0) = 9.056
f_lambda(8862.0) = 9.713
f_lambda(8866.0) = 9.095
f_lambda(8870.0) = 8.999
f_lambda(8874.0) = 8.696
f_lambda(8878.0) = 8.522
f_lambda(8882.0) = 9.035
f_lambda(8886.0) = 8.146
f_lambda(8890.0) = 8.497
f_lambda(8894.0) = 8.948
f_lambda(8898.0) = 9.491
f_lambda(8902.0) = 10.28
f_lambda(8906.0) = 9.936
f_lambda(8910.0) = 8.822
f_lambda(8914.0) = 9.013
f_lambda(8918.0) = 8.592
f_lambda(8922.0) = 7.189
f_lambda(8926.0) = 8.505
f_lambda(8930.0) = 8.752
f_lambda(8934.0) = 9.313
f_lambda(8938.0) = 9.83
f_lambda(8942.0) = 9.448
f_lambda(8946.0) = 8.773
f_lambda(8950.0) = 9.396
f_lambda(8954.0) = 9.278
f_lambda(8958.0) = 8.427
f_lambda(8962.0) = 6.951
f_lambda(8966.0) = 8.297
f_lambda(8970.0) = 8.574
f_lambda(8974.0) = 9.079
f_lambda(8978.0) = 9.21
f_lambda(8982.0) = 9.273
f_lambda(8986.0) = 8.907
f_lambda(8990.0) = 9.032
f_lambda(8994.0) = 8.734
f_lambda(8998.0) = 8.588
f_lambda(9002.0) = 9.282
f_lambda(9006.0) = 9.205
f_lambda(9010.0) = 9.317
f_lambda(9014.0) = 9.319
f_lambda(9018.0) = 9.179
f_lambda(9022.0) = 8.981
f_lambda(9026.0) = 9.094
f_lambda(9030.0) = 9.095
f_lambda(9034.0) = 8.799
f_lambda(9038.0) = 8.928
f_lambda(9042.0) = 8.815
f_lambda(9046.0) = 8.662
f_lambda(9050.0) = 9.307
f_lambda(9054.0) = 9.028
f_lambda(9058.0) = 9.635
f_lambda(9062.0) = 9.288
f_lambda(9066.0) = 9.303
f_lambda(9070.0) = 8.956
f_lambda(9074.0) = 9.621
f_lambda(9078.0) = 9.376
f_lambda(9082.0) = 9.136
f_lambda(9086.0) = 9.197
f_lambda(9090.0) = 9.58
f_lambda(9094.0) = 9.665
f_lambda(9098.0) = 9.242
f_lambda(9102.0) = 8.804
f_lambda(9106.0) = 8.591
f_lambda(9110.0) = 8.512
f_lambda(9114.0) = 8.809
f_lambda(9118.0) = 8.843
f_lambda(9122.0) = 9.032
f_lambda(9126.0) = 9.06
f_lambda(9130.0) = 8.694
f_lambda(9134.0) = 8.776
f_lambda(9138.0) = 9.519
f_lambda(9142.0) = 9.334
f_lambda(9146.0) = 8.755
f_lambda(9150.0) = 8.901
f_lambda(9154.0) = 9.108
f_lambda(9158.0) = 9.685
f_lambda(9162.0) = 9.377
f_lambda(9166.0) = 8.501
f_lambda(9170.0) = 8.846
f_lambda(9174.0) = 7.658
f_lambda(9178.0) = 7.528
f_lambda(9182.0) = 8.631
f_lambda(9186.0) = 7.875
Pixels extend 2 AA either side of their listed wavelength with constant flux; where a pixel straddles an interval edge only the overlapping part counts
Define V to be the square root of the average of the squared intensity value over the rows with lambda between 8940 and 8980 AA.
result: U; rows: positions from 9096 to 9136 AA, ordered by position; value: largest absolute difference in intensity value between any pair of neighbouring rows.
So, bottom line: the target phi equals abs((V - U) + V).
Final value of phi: 17.1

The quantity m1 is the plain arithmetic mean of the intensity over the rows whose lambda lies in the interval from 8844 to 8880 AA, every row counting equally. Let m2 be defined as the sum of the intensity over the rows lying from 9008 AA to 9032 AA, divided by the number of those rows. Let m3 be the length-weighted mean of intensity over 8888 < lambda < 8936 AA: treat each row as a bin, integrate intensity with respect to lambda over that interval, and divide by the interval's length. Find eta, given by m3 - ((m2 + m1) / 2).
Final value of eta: -0.15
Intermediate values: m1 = 9.02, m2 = 9.16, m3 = 8.94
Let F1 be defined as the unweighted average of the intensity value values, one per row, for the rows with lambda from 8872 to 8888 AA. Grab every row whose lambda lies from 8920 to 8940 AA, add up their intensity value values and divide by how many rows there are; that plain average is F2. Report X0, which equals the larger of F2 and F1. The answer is 8.72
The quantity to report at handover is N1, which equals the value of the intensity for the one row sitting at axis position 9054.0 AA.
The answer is 9.028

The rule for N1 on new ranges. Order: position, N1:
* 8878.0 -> 8.522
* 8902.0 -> 10.28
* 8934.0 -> 9.313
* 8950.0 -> 9.396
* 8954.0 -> 9.278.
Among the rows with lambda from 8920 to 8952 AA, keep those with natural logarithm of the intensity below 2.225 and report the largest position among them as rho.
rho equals 8946.0 AA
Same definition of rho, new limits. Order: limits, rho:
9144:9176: 9174.0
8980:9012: 9006.0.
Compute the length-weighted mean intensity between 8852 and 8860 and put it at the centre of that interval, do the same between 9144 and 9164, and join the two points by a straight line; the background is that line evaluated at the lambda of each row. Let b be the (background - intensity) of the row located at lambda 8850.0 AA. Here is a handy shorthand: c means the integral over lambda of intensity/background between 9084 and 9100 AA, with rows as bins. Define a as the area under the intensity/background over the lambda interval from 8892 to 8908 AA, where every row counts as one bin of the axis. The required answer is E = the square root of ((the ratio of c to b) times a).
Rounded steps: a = 17.1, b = 0.0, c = 16.5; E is 101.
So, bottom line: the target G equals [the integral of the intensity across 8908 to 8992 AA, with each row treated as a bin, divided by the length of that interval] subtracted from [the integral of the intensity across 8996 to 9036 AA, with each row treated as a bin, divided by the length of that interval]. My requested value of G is 0.29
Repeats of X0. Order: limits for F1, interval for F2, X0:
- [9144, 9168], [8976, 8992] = 9.11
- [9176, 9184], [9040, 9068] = 9.15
